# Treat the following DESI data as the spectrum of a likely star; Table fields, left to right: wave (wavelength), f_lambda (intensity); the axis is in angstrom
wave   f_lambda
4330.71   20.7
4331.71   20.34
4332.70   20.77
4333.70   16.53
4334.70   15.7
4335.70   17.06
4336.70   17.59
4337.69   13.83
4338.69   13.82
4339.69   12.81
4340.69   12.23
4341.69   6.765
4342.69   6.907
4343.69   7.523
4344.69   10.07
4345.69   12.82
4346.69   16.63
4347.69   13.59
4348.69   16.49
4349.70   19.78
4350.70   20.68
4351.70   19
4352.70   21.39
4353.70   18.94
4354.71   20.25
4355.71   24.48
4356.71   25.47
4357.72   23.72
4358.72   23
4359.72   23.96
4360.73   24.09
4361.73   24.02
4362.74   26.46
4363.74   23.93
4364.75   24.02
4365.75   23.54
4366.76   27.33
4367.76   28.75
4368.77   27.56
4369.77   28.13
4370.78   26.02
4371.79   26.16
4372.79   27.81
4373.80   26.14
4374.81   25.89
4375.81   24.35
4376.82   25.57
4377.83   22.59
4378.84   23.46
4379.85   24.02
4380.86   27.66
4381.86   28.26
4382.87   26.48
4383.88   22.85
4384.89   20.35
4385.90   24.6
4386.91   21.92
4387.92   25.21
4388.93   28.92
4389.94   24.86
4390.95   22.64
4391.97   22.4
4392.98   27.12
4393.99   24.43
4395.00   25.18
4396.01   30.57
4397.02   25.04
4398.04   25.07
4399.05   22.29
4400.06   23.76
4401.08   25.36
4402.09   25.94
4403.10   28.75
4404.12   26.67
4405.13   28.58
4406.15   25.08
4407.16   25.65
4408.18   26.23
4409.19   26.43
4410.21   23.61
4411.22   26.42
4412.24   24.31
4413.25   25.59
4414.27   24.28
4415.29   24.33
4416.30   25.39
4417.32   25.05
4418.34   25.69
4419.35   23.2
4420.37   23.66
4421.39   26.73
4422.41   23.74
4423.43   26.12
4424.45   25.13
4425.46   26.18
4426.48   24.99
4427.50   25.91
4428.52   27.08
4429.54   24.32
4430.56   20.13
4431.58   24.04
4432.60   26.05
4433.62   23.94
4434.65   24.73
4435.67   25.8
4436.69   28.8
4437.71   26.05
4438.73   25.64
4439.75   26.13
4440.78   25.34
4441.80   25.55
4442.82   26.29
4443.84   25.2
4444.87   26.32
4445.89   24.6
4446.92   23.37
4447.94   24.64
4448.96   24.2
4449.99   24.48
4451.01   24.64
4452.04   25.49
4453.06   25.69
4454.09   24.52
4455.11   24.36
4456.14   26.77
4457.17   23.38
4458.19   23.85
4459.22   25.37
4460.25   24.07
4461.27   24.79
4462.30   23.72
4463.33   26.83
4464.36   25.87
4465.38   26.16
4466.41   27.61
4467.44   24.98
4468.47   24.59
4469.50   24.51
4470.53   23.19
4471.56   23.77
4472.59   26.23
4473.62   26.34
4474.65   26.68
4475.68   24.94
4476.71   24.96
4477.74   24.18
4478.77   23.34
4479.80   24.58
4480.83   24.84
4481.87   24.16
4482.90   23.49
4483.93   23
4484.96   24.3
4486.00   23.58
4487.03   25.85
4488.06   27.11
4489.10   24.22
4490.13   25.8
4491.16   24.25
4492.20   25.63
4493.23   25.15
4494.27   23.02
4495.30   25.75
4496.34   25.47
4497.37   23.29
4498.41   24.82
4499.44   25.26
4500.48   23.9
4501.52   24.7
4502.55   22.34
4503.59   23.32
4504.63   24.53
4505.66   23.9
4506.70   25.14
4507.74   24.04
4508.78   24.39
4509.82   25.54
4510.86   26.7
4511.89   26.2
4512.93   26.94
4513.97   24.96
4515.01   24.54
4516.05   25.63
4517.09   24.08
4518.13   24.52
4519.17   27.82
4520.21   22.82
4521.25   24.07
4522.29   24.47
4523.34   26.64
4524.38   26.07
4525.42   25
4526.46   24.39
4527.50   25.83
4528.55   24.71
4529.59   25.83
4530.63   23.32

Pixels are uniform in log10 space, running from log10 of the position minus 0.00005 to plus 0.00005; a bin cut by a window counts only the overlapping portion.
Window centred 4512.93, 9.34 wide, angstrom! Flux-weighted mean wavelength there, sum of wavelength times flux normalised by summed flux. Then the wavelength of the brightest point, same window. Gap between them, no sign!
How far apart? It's 0.0 angstrom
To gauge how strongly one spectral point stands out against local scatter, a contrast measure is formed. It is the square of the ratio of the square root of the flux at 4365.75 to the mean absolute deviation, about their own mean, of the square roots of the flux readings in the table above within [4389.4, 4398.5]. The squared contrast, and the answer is 985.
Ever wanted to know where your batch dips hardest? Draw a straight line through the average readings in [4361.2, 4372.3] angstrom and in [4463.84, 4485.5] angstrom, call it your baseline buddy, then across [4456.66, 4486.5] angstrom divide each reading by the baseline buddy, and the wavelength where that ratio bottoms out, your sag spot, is 4483.93 angstrom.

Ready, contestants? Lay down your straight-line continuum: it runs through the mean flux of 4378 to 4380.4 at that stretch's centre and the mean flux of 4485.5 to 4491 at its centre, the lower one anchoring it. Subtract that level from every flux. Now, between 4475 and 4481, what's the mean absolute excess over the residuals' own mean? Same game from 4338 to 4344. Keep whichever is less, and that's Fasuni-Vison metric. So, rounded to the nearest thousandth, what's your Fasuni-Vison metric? 0.476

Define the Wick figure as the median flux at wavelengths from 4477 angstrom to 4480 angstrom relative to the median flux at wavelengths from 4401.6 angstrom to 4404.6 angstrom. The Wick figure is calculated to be 0.91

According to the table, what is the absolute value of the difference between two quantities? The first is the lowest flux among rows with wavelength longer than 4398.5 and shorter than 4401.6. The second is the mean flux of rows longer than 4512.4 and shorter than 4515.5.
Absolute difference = 3.2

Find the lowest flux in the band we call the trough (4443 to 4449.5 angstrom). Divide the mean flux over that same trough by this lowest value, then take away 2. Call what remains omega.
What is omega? -0.94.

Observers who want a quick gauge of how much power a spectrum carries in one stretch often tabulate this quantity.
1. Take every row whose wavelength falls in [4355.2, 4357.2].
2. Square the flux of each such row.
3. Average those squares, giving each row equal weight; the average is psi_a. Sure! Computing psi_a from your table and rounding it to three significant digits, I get 624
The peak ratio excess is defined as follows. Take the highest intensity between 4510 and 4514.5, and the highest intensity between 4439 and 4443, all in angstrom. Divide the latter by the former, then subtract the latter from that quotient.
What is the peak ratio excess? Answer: -25.3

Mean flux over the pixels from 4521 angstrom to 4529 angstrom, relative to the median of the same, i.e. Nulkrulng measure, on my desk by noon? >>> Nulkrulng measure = 1.01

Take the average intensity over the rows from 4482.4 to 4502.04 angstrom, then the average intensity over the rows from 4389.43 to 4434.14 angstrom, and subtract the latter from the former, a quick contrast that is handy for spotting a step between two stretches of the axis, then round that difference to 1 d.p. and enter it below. -0.5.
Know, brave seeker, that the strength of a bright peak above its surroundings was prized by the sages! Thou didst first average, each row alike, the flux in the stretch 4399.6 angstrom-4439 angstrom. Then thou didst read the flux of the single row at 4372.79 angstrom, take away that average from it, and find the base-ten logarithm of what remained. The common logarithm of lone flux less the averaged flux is 0.39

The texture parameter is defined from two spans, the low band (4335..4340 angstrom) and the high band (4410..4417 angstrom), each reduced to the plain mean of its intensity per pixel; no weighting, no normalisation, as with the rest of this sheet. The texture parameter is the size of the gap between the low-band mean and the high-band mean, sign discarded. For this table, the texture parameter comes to 9.8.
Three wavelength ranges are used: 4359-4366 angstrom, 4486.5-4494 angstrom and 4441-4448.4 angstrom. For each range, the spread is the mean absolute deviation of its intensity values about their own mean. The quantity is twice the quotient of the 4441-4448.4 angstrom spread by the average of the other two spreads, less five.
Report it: -2.68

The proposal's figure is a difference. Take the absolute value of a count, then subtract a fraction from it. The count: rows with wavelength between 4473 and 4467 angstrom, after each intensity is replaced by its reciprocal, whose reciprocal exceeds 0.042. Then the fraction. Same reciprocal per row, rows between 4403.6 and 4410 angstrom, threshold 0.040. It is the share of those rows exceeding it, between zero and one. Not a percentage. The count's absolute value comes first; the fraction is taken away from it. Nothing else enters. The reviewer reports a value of 2.00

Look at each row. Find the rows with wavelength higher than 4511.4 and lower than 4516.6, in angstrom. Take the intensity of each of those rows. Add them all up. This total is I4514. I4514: 128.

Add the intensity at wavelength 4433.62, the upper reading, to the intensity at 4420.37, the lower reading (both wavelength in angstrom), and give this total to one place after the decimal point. 47.6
